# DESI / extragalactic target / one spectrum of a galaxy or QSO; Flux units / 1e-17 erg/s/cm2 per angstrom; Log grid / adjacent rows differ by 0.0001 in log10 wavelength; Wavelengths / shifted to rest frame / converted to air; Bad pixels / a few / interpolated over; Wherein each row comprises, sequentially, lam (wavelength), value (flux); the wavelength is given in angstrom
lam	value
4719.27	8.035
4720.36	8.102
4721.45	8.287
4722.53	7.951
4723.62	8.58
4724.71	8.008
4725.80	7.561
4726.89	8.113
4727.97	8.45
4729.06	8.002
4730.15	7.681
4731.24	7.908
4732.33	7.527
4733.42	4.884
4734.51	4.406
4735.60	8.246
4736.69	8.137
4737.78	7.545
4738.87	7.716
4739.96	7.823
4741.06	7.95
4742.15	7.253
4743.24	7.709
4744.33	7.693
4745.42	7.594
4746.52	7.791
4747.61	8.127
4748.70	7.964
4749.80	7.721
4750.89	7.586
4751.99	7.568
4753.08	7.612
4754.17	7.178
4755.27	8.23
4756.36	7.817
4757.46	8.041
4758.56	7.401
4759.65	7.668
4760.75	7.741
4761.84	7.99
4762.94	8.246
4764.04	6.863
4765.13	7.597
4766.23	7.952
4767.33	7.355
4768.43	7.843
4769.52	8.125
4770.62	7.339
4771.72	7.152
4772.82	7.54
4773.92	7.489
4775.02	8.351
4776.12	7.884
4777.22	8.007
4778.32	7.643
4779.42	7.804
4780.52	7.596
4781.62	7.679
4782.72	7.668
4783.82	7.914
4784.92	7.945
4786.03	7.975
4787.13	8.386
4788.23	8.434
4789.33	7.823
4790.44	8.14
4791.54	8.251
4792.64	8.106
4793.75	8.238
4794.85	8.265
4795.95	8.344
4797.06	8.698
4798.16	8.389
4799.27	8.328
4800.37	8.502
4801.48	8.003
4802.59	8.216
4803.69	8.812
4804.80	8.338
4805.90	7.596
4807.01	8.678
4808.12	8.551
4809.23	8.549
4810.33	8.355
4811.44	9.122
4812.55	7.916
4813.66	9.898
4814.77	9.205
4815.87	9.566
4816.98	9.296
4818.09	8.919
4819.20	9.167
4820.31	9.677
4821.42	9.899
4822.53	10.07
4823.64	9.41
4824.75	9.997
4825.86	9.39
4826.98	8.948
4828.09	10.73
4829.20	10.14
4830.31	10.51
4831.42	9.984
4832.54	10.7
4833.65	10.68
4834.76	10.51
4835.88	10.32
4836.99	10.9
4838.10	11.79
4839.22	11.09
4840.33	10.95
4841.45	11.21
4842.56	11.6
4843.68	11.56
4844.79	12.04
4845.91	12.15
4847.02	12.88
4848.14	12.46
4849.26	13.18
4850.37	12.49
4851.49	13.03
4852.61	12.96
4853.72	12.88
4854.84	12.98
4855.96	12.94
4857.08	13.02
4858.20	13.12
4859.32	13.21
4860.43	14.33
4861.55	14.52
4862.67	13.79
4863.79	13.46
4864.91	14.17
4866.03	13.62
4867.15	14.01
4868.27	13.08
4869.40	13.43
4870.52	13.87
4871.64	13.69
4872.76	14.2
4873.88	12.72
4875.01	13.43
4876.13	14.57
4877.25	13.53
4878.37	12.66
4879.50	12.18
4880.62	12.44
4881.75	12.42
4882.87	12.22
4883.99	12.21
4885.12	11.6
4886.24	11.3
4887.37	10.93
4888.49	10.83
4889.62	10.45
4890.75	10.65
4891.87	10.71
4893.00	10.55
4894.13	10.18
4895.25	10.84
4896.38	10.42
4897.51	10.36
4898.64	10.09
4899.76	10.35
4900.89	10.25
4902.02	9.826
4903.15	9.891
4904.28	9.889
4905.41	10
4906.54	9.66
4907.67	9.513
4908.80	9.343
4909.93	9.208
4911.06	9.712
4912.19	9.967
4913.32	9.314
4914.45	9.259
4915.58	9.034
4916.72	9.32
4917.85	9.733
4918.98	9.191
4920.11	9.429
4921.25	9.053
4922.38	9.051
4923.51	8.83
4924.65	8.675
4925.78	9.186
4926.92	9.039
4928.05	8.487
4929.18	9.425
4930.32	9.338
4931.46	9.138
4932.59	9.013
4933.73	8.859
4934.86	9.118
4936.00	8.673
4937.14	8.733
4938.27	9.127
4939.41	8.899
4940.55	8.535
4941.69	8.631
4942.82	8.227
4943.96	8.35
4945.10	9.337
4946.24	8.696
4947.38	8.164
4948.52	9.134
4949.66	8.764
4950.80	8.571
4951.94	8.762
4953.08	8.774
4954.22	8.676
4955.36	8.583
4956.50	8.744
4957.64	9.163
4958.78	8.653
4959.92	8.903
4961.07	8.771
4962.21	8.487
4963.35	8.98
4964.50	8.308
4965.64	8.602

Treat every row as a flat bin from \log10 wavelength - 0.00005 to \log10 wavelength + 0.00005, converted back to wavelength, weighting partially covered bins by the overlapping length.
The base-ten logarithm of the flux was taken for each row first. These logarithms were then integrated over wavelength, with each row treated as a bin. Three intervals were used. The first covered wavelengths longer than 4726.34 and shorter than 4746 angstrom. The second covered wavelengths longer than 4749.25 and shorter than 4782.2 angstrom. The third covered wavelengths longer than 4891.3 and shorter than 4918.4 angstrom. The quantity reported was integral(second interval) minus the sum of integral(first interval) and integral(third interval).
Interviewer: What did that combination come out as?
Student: -15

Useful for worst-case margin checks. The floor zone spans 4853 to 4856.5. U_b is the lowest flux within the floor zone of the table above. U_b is 12.88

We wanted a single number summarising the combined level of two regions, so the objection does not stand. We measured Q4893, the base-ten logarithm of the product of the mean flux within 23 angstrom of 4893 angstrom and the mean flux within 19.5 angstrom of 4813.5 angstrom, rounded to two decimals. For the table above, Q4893 2.00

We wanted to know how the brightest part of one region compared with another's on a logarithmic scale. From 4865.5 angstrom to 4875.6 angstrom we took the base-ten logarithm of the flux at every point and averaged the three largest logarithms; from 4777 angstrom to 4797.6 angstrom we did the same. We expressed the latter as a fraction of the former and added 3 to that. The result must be 3.81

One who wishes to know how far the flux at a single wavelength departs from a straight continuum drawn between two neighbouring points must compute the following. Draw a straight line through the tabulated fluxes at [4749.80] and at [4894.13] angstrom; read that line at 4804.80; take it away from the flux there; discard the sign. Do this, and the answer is 0.32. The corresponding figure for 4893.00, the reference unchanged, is 0.39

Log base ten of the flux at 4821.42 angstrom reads 1.00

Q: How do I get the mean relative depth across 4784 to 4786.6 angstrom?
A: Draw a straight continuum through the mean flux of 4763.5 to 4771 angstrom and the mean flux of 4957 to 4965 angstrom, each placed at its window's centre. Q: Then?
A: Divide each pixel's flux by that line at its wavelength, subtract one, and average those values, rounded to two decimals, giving 0.03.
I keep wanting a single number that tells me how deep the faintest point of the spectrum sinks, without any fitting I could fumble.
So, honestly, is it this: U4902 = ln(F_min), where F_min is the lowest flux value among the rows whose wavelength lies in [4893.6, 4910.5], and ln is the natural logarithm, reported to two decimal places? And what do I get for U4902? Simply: 2.22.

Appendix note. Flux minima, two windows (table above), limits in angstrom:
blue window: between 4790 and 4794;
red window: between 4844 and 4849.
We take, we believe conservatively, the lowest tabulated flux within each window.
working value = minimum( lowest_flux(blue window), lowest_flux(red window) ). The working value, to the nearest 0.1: 8.1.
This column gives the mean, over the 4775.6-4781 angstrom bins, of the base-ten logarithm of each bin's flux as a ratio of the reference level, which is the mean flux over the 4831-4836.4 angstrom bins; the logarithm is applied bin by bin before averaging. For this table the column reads -0.13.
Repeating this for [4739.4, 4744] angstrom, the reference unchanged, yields -0.13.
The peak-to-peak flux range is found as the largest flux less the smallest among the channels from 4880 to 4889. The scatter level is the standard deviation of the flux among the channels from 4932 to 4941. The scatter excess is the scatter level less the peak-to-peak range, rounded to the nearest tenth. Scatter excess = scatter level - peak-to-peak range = -1.4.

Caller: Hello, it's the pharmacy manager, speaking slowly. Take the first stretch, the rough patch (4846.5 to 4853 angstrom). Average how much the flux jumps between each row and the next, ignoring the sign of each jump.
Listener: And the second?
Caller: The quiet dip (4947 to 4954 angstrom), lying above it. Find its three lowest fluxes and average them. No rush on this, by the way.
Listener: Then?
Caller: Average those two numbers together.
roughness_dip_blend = 4.5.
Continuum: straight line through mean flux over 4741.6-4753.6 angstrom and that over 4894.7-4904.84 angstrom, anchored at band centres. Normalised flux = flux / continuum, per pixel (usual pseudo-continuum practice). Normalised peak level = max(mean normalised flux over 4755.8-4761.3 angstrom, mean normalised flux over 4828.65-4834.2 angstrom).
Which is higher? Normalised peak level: 1.15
